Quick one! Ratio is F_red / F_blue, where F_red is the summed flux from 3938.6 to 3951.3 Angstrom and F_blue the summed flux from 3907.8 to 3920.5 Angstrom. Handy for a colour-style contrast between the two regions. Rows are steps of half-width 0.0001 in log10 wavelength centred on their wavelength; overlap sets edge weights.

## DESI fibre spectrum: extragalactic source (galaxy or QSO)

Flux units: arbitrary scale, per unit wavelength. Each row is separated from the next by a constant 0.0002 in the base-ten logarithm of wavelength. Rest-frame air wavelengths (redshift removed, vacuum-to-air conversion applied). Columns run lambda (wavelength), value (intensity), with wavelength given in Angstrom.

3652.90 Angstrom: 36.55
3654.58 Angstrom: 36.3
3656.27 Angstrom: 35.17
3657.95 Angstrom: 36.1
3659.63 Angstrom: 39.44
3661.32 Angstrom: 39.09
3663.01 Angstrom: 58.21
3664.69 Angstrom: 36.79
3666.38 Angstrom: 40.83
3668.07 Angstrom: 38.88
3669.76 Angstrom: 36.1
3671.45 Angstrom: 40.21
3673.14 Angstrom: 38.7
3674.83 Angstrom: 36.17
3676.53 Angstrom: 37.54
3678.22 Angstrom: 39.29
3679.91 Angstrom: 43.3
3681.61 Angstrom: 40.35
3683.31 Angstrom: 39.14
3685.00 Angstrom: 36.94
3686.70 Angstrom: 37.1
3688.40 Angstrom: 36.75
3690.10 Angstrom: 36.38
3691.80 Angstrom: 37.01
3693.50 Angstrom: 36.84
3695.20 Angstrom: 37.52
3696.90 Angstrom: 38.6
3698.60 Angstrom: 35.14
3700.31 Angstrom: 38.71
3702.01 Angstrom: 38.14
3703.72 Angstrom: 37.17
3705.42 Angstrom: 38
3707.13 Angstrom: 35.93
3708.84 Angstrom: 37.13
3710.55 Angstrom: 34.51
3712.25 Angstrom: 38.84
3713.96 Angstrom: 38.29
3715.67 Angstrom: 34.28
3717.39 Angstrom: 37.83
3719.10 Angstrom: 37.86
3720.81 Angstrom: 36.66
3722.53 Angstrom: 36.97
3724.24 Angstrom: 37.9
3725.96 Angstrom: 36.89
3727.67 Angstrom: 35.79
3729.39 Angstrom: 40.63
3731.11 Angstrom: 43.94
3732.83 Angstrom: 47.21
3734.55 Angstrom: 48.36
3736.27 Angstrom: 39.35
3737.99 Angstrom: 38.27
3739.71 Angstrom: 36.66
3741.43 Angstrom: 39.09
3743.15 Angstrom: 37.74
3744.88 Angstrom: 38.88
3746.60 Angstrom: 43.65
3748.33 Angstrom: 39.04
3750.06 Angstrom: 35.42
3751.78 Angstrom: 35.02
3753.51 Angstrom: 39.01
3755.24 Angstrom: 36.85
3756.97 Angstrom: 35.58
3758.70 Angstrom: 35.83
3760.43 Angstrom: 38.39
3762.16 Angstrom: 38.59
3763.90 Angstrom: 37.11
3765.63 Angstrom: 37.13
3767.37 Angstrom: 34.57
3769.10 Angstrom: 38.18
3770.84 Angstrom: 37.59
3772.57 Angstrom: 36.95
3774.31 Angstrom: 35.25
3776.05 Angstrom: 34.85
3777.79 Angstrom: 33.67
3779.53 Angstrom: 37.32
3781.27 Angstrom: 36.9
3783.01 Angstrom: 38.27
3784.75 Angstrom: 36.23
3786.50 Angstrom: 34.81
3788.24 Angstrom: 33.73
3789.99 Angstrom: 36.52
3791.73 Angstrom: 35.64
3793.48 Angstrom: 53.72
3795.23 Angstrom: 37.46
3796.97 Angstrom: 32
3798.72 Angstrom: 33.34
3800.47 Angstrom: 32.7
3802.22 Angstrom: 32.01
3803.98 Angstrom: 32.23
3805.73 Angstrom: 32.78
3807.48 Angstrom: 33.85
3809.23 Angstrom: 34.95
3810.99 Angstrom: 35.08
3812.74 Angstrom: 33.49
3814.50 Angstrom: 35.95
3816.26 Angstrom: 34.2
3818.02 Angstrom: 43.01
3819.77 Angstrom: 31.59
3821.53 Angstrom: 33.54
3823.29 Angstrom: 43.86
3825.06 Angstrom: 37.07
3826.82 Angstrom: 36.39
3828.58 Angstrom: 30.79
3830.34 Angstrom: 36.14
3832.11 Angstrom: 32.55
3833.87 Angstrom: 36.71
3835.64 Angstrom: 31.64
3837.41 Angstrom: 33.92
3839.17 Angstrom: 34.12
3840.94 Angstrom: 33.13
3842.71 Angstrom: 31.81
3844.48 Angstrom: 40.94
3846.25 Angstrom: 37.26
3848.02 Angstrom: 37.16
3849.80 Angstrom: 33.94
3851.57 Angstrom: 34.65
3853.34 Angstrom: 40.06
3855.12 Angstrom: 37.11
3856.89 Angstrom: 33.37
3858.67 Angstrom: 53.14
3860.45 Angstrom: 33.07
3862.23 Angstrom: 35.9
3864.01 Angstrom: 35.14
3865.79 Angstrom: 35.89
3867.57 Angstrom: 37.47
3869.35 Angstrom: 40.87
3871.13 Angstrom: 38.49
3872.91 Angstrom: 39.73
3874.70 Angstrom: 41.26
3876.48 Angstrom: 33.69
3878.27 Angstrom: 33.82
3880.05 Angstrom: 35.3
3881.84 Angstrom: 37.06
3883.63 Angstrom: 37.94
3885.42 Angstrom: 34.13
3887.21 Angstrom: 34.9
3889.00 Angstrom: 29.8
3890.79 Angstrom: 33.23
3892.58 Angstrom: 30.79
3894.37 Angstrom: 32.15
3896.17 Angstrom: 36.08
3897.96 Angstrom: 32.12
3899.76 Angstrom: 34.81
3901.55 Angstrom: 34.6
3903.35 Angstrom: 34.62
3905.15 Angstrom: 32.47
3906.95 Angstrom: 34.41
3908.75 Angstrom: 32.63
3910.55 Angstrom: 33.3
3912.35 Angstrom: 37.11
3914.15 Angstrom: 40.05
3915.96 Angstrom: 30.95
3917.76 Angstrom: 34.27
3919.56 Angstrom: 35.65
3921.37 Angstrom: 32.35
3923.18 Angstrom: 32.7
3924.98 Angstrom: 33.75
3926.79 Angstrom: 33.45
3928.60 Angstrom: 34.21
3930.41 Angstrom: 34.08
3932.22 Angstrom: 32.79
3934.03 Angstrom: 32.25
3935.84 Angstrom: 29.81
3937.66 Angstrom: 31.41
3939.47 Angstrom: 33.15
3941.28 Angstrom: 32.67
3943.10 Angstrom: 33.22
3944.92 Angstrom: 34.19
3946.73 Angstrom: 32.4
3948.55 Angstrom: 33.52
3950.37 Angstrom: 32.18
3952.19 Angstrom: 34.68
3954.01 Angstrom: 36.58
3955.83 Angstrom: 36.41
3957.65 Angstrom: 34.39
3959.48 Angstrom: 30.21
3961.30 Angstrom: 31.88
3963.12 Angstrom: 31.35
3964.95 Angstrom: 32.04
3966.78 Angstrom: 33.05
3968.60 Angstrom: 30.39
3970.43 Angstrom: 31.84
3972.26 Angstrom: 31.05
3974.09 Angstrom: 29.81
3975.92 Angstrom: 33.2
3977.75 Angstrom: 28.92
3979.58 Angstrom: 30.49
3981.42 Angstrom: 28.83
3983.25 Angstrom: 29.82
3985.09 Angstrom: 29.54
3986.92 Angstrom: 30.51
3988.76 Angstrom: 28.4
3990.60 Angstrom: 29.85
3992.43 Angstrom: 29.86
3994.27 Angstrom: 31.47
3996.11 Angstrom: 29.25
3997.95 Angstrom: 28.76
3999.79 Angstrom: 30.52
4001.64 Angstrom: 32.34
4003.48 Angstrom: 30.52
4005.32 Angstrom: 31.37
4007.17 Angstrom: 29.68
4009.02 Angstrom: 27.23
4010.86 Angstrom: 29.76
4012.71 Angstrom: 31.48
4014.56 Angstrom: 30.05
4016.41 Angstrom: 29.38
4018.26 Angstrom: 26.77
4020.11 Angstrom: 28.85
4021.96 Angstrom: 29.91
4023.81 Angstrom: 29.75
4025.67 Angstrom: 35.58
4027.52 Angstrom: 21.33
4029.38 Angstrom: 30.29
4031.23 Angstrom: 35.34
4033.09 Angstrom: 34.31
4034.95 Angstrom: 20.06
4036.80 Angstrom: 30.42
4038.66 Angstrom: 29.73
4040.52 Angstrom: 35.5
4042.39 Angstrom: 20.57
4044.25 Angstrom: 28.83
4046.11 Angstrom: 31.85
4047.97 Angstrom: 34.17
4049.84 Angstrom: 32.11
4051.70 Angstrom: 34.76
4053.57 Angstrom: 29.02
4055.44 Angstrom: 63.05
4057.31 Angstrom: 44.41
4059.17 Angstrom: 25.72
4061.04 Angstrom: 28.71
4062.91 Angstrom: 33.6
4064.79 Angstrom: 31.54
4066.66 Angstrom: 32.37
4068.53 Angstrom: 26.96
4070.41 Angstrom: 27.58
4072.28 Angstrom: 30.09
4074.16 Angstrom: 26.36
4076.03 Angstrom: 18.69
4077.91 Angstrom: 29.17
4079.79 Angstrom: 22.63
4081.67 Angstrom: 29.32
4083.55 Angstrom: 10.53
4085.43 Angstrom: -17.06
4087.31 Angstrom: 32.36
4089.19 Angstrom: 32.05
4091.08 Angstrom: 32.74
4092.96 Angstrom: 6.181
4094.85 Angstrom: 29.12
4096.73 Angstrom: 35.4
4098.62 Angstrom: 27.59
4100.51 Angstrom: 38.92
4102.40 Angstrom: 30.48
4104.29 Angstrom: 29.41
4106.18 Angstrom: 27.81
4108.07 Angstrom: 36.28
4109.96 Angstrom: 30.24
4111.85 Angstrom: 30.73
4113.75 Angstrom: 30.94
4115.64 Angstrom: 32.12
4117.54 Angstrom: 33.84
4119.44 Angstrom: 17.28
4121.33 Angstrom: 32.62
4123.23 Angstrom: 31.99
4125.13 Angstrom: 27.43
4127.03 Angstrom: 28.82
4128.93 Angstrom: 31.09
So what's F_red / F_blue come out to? 0.95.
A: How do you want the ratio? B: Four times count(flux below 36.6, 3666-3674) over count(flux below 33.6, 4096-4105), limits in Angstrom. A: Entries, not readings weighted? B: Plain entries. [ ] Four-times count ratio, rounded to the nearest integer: 1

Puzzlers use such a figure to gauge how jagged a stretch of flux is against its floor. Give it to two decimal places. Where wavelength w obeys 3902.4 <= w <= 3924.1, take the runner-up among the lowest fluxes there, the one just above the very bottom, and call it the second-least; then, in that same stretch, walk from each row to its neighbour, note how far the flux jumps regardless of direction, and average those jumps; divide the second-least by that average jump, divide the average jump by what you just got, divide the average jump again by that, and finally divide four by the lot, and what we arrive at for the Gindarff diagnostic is 0.35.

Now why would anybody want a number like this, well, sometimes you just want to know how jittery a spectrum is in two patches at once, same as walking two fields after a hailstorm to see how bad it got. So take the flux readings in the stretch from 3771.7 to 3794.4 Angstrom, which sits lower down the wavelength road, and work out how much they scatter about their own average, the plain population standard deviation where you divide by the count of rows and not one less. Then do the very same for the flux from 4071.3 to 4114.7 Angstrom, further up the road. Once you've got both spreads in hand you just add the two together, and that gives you 17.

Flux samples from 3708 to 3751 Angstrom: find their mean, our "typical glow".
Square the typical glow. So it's 1509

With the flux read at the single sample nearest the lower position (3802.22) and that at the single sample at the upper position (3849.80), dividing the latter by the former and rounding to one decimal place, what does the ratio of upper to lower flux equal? 1.1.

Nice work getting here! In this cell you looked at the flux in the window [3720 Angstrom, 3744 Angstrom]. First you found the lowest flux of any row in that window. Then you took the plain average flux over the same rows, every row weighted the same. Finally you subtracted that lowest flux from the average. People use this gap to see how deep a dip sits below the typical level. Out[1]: 3.9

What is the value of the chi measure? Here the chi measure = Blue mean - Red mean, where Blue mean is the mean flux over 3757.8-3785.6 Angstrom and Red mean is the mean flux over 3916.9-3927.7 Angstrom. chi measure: 3.0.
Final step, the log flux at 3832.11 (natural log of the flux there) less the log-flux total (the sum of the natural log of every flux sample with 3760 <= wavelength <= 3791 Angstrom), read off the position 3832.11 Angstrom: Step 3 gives -61.2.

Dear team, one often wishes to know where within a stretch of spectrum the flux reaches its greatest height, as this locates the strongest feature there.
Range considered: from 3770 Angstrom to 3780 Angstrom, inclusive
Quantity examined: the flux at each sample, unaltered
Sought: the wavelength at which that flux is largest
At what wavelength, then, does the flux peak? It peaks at 3770.84 Angstrom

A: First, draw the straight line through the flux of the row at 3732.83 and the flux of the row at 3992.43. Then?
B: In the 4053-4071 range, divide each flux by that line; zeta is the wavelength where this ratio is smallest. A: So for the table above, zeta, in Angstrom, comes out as 4059.17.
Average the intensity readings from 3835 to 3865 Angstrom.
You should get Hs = 36.3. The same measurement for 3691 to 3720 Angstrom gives 37.2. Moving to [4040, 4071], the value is 33.0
